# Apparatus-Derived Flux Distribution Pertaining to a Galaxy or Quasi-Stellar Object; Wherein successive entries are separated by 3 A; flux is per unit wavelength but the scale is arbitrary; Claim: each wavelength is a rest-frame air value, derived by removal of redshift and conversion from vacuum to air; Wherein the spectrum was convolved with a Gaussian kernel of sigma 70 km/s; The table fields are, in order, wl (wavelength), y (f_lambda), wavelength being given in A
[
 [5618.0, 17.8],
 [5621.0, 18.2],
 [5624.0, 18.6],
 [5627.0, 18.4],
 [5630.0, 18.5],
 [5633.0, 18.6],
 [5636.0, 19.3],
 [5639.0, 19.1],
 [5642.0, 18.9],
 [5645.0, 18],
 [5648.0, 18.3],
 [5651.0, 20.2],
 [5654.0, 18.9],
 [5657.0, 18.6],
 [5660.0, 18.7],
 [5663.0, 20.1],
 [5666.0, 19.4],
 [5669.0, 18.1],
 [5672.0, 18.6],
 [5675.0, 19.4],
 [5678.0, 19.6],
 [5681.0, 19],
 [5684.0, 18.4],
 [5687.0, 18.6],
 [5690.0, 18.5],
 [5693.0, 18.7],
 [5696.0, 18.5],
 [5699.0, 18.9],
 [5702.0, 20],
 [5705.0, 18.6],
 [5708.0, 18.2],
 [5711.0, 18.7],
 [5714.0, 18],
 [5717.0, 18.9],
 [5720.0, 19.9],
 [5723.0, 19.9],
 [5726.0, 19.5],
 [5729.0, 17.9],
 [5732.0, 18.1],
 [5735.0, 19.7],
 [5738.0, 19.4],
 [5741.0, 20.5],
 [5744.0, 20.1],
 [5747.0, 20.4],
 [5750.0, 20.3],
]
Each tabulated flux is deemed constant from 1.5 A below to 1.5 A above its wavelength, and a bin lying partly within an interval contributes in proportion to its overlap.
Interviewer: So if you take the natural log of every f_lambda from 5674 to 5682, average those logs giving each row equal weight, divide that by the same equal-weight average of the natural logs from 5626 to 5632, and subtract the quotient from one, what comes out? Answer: -0.016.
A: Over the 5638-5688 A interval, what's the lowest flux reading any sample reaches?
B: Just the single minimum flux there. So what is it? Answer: 18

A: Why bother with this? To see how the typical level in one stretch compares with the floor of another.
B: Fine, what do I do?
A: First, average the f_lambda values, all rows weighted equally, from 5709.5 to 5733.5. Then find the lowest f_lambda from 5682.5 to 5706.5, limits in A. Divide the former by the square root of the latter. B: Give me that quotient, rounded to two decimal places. 4.40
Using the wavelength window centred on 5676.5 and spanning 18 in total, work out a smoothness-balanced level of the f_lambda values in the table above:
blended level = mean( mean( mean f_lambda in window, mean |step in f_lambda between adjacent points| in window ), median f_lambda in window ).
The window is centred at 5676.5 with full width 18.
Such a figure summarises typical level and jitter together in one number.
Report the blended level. 14.2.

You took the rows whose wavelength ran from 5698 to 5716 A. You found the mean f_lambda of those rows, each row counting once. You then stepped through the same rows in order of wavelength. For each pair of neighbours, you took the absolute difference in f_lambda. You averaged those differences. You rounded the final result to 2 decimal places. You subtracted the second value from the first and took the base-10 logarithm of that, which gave 1.25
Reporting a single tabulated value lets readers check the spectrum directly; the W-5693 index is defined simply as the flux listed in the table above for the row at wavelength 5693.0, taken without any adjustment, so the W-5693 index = 18.7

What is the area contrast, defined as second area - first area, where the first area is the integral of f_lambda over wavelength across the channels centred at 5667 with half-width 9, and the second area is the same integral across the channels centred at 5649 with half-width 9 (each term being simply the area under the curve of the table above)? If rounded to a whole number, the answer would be -4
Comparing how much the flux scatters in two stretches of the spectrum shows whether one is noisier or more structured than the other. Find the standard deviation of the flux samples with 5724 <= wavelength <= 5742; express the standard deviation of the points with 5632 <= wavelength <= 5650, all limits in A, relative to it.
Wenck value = 0.50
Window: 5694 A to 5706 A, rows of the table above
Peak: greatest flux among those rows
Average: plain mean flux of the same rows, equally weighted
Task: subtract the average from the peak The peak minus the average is 1.00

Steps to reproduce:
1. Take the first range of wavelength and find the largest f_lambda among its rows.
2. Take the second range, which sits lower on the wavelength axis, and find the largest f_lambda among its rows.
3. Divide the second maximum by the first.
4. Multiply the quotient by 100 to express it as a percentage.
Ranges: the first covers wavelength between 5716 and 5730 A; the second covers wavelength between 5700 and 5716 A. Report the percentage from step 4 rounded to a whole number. 101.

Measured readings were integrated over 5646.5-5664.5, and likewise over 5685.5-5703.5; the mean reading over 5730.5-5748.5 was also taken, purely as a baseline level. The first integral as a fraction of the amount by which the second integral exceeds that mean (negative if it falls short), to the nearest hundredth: 1.08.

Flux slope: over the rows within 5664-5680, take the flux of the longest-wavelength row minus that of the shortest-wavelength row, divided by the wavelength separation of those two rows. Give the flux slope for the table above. 0.02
